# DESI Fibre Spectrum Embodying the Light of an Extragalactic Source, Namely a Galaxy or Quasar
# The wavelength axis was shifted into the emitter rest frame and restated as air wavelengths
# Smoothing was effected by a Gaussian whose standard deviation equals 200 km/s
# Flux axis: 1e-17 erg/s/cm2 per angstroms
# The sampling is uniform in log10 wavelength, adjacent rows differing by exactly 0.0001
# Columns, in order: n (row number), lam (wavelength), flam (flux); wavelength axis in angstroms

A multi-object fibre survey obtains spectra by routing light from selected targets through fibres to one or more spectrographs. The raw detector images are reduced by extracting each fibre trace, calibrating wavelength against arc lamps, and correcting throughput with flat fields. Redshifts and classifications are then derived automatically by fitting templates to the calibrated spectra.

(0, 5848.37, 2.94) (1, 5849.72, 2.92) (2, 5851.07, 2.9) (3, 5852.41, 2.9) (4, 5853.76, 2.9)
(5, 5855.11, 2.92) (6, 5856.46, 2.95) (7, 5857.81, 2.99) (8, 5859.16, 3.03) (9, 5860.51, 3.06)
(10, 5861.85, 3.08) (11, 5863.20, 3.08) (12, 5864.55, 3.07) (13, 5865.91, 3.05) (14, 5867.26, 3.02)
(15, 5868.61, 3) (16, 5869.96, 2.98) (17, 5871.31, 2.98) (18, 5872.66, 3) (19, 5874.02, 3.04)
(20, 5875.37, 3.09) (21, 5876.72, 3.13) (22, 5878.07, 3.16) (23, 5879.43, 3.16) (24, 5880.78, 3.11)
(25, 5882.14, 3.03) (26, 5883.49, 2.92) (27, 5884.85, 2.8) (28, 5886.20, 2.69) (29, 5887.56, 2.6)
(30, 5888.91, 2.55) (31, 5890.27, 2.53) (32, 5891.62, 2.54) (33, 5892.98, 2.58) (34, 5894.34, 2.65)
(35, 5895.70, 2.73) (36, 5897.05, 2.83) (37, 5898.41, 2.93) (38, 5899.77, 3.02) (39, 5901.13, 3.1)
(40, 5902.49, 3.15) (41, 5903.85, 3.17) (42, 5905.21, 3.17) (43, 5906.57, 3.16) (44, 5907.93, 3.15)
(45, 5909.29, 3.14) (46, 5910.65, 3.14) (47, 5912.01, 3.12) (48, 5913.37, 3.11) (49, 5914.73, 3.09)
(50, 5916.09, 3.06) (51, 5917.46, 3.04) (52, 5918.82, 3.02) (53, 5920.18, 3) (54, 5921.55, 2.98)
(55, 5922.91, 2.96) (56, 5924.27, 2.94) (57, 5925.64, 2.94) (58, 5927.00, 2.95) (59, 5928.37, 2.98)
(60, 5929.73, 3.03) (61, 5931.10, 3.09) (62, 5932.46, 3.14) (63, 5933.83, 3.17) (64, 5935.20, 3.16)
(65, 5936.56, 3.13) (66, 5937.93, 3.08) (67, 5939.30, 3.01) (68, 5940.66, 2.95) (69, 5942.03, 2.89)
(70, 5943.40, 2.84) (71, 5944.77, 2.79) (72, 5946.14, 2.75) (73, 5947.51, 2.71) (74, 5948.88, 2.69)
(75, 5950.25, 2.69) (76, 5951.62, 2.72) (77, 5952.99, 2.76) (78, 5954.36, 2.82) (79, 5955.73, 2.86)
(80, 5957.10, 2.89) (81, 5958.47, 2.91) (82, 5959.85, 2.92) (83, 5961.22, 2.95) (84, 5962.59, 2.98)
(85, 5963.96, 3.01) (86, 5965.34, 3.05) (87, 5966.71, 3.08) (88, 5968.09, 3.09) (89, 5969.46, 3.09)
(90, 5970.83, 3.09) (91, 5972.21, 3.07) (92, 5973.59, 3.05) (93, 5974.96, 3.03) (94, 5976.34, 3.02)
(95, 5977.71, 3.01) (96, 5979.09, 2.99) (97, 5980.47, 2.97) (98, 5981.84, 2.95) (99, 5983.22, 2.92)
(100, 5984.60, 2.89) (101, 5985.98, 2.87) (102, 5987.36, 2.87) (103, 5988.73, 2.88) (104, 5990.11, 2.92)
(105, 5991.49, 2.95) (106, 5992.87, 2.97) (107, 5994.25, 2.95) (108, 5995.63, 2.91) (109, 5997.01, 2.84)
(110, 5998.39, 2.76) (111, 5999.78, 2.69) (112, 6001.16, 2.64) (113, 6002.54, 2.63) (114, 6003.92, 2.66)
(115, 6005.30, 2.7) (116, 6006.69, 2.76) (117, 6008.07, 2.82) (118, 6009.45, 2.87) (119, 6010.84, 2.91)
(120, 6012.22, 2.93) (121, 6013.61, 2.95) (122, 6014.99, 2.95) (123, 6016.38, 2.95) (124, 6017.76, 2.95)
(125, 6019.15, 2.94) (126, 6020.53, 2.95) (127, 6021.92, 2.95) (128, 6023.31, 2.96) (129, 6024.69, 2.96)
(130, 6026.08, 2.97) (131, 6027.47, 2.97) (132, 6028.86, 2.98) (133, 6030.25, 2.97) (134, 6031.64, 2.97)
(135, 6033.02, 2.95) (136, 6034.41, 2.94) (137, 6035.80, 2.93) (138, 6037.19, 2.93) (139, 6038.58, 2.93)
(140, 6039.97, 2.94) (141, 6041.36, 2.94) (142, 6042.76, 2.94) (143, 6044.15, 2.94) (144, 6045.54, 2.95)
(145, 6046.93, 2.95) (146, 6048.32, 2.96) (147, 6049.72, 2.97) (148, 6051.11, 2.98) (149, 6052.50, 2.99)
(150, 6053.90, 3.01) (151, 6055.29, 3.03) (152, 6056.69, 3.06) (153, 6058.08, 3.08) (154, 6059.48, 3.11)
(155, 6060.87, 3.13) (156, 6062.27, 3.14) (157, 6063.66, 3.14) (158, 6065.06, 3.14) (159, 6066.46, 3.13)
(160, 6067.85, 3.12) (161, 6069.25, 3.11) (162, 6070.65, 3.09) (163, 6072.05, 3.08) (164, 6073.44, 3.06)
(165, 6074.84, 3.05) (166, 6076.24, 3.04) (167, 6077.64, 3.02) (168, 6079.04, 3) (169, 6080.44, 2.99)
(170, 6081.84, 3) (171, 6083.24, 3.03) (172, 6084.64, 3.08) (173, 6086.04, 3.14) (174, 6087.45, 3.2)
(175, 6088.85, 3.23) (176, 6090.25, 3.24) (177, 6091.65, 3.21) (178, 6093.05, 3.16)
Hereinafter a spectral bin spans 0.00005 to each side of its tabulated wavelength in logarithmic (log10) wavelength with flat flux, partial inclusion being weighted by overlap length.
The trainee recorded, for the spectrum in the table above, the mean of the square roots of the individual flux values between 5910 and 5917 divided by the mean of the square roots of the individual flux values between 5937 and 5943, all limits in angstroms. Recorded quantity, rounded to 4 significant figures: 1.020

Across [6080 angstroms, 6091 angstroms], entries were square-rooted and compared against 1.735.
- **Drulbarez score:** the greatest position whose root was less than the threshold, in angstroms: 6081.84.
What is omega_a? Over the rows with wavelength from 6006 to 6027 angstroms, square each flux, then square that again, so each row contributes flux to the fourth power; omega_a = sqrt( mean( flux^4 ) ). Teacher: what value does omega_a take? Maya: 8.5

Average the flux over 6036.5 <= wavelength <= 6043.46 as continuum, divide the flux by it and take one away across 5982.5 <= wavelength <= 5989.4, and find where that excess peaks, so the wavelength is 5983.22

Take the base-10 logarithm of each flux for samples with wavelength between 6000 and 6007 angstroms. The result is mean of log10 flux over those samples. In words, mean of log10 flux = 0.43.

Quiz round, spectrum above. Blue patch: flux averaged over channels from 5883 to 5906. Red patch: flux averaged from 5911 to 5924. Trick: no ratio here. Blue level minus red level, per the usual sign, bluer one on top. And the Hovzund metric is -0.22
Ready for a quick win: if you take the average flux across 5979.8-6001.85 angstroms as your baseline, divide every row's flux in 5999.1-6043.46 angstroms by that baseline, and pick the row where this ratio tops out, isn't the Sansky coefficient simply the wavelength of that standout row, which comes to 6028.86 angstroms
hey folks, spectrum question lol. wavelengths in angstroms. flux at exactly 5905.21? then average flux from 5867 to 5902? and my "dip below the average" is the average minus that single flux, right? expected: -0.28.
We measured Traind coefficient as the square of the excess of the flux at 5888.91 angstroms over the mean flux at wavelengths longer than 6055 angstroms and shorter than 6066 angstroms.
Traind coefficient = 0.31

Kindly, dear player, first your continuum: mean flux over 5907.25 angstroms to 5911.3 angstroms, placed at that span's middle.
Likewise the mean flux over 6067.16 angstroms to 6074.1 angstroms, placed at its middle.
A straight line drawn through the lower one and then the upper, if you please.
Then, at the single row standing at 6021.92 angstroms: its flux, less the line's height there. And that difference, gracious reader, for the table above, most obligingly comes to -0.16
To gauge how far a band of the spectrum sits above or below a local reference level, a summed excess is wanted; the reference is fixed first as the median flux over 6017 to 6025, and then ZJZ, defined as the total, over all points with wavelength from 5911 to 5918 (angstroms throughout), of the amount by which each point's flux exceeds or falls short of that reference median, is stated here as 0.67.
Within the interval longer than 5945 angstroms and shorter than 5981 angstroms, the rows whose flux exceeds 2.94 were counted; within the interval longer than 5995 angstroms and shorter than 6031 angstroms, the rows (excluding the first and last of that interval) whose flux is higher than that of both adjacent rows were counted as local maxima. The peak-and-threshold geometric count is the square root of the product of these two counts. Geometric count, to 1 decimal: 3.9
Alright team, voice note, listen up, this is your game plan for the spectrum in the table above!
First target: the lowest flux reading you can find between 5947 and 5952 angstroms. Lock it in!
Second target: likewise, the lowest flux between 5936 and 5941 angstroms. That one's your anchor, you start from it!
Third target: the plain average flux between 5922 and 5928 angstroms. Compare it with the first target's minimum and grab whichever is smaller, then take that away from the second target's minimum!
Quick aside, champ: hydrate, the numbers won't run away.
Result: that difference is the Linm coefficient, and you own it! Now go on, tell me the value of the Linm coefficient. 0.26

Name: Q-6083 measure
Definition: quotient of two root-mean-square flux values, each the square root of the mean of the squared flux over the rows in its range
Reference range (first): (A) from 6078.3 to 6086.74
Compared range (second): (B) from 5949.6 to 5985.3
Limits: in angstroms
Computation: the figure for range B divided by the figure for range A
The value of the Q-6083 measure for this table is 0.97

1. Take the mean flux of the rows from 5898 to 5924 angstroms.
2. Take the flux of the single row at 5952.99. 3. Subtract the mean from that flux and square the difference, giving 0.102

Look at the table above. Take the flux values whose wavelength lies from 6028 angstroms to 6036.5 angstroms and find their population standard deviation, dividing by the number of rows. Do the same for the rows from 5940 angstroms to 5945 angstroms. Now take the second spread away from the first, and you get -0.041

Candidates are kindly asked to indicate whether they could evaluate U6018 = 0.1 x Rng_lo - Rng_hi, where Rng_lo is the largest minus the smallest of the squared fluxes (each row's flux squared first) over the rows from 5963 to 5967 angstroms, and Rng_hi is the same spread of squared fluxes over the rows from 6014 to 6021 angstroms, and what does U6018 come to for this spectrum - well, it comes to 0.0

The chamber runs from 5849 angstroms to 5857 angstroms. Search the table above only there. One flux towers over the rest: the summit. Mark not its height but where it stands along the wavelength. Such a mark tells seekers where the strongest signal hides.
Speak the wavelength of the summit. 5856.46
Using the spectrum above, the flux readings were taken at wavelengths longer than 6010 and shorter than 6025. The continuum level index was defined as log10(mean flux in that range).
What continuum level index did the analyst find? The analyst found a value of 0.469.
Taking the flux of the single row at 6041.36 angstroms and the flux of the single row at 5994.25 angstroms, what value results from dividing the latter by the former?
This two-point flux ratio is 1.00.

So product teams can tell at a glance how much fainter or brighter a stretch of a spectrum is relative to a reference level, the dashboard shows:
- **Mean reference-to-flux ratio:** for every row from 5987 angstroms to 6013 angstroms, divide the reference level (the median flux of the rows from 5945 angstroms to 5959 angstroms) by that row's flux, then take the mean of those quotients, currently 0.98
